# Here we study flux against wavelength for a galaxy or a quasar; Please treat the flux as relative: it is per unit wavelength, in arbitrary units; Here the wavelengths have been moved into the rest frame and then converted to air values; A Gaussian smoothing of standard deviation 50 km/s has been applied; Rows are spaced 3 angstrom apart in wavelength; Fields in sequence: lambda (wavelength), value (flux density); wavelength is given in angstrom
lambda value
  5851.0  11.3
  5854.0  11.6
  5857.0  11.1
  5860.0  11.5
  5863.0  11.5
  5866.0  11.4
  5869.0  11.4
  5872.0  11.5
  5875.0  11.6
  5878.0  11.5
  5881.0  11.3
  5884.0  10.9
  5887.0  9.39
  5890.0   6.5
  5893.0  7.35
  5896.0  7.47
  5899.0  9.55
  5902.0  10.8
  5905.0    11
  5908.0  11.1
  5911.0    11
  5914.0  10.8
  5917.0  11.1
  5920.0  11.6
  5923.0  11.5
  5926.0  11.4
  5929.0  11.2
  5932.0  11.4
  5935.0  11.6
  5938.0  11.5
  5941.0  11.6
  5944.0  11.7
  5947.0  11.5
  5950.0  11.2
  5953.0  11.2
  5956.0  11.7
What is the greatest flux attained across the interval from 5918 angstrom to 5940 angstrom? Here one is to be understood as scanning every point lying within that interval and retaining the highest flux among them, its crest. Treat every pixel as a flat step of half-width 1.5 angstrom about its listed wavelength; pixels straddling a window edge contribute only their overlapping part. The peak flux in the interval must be 11.6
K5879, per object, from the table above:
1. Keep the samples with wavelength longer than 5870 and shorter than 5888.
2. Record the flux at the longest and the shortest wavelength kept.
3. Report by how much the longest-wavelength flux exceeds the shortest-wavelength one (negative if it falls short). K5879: -2.11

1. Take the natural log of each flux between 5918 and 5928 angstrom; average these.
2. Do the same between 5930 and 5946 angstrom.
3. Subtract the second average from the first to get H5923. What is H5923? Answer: -0.01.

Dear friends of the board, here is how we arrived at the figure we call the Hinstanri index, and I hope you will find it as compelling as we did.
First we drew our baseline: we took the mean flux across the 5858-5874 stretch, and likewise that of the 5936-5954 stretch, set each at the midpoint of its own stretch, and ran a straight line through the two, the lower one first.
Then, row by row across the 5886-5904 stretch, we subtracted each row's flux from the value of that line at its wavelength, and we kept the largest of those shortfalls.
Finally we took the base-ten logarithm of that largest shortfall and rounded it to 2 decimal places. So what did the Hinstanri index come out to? 0.70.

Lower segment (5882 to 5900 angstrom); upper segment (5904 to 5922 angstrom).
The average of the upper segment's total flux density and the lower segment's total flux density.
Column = 59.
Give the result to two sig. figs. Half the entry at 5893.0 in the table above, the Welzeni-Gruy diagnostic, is 3.7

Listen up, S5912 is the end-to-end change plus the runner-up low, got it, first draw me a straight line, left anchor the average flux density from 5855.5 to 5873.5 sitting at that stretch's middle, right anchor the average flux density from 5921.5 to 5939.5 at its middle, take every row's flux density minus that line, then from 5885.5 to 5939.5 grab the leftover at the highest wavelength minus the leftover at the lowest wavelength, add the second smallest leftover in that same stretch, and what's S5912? -2.0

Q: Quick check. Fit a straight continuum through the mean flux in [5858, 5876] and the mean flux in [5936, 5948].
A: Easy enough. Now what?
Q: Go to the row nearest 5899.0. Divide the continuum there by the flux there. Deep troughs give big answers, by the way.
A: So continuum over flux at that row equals 1.21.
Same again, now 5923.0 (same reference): 1.00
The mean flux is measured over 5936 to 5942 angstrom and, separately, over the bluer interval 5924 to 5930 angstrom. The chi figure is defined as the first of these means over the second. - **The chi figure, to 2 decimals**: 1.02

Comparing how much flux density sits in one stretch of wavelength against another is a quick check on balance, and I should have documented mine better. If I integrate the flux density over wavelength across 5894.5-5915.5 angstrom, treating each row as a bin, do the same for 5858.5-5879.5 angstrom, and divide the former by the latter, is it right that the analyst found 0.89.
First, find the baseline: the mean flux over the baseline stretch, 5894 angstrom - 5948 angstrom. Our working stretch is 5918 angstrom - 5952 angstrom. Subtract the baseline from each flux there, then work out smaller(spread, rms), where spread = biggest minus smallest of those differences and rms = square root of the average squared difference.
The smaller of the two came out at 0.50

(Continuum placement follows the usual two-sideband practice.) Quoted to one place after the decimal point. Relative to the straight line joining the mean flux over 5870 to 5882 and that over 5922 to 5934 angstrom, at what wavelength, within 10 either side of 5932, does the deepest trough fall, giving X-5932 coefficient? 5929.0 angstrom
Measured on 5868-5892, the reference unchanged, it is 5890.0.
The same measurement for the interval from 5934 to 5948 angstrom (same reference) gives 5938.0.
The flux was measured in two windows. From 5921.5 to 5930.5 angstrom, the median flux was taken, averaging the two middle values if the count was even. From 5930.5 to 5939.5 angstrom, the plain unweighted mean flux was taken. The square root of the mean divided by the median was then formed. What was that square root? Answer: 1.00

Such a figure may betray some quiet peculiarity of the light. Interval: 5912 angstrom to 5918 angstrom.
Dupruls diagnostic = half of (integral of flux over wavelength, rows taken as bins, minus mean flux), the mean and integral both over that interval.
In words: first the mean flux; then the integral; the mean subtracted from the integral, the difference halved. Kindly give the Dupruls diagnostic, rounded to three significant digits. 27.4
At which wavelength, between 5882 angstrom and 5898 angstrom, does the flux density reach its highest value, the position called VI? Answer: 5884.0 angstrom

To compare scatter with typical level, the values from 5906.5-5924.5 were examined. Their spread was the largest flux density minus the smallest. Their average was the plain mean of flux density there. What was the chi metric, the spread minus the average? -10.4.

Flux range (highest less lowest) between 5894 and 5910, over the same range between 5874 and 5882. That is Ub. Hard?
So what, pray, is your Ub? 12.1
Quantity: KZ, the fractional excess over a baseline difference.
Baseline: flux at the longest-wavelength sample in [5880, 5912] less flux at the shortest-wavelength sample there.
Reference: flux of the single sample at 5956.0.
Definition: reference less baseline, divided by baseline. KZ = -40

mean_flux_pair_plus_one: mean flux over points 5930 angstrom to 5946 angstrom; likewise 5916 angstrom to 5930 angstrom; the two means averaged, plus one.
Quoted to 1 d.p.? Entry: 12.5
